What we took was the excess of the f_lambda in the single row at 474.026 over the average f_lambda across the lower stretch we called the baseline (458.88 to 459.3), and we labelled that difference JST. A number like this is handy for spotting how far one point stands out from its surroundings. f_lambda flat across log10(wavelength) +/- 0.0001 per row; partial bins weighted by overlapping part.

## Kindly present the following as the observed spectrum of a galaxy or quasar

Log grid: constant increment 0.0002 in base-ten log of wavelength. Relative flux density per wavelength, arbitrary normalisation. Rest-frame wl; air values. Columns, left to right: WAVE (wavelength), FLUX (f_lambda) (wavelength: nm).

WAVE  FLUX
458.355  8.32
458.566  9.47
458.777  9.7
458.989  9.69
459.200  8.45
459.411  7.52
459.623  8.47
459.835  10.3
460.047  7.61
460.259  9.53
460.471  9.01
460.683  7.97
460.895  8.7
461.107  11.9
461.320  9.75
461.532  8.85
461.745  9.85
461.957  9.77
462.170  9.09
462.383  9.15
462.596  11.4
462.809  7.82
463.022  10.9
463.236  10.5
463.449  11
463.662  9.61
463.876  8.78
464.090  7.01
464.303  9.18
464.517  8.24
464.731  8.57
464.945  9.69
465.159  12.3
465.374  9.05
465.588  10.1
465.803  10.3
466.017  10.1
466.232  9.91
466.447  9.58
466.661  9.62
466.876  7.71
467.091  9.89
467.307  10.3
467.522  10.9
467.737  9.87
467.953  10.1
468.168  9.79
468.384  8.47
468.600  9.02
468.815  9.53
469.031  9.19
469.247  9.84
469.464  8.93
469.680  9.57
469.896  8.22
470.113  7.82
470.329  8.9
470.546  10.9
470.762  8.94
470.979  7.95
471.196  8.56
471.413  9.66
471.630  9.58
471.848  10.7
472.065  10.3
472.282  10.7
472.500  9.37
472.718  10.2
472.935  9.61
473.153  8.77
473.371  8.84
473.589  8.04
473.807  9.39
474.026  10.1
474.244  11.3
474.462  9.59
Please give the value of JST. 1.0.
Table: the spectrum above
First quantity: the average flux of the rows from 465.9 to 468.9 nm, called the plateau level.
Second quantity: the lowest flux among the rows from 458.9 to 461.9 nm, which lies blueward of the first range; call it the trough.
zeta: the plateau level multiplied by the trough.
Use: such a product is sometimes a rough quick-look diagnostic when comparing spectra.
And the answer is 72.4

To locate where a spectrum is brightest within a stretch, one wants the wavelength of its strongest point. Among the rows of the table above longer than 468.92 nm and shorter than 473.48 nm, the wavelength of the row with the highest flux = 470.546 nm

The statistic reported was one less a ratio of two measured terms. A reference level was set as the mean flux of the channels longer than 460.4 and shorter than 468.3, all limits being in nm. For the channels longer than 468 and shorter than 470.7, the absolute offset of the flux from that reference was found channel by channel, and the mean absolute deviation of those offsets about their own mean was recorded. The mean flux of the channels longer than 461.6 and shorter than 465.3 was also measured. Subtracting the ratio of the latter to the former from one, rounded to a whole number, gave -20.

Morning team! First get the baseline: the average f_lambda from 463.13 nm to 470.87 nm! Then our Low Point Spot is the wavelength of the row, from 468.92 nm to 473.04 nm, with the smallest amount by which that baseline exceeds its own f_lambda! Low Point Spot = 470.546 nm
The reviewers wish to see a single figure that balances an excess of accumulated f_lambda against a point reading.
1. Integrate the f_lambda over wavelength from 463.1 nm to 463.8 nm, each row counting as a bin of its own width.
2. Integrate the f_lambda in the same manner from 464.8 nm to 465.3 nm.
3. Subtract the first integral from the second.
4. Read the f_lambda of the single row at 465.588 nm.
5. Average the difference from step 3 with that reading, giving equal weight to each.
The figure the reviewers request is 4.1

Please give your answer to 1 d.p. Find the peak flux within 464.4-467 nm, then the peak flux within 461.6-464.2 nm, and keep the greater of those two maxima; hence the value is 12.3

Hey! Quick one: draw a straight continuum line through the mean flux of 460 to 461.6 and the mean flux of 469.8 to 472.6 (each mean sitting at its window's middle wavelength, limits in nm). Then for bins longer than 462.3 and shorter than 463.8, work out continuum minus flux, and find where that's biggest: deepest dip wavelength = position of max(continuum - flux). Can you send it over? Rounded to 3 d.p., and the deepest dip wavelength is 462.809 nm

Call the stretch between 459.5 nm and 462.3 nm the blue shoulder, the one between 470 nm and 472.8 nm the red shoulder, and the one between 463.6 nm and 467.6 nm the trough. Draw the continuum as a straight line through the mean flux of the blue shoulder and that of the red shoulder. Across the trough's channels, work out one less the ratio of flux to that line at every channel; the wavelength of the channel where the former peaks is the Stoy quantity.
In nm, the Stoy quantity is 464.090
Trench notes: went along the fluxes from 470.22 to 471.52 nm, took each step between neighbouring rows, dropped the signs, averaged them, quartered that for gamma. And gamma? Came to 0.33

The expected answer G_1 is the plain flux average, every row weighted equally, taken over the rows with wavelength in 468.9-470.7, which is 9.17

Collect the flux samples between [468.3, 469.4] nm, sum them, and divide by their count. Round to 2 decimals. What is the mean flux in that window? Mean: 9.21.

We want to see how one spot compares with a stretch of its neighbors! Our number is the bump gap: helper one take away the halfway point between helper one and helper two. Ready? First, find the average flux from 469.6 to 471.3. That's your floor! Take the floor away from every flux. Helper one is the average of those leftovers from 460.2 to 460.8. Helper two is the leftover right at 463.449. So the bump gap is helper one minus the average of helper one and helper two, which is -1.1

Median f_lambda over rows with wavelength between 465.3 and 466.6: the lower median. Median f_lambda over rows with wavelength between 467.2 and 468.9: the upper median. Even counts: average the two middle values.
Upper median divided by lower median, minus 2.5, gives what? -1.52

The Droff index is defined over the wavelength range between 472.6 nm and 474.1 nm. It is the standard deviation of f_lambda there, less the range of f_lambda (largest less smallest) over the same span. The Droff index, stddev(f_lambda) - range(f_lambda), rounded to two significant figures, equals -1.4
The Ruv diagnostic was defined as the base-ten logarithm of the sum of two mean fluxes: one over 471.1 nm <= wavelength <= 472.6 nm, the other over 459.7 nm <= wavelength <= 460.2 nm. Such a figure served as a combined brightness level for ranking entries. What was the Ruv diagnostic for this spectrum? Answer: 1.27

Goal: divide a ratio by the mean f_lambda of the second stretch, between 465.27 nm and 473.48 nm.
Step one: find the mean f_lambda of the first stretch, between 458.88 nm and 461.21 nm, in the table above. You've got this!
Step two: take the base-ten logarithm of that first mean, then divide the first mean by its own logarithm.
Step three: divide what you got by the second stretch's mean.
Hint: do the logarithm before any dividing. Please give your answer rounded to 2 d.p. 0.99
